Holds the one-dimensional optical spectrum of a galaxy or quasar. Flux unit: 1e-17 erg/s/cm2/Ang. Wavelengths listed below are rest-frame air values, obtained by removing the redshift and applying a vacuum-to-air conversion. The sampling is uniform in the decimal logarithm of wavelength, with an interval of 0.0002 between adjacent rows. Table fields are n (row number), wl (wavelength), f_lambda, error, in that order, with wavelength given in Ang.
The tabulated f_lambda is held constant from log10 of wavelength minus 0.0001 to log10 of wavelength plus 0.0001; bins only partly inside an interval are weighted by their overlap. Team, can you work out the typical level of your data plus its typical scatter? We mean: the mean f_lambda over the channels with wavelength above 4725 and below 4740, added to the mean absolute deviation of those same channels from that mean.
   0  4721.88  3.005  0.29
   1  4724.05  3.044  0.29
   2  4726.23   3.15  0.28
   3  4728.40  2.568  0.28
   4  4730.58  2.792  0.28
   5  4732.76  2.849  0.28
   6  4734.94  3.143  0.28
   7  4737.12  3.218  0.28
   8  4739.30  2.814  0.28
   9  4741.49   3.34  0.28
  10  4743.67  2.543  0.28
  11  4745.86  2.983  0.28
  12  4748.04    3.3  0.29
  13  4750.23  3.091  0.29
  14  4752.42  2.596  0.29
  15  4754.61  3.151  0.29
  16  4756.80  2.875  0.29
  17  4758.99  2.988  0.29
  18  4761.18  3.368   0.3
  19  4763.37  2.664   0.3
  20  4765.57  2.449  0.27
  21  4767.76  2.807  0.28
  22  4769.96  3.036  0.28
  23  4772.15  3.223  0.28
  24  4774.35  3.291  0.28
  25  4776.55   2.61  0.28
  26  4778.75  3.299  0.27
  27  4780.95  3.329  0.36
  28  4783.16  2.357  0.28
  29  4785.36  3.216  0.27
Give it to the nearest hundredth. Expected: 3.14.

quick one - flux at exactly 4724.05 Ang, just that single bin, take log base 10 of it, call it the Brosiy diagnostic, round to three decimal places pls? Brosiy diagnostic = 0.483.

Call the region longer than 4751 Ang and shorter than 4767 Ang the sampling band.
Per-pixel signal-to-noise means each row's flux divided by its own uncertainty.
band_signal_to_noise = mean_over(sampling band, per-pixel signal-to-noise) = 9.9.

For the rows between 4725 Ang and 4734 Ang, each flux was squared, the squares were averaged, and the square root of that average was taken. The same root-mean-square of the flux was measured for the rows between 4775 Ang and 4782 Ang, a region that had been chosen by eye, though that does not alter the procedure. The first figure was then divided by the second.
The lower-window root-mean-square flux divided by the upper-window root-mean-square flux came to 0.92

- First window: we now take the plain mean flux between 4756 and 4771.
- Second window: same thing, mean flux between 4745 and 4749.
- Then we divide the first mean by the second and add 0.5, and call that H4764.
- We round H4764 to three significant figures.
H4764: 1.42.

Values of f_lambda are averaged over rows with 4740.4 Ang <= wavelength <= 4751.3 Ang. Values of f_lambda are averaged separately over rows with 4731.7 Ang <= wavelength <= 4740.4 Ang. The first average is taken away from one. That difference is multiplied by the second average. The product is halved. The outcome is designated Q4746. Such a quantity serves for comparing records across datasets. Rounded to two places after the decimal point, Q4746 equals -3.08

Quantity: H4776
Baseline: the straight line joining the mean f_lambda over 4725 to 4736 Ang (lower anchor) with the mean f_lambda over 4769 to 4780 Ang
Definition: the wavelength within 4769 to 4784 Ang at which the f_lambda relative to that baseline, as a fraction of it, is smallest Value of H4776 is 4783.16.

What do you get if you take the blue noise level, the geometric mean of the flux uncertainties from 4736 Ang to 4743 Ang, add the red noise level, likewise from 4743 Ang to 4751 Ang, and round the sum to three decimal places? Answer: 0.565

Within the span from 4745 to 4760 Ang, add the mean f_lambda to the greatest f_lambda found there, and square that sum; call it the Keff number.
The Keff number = 39.7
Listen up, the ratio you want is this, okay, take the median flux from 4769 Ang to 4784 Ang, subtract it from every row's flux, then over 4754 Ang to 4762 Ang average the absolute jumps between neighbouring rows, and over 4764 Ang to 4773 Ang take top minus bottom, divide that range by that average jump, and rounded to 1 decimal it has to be 3.0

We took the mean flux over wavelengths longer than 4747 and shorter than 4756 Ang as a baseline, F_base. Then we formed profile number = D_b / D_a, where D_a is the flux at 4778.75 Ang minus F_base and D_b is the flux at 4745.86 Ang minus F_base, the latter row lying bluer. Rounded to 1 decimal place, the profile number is -0.2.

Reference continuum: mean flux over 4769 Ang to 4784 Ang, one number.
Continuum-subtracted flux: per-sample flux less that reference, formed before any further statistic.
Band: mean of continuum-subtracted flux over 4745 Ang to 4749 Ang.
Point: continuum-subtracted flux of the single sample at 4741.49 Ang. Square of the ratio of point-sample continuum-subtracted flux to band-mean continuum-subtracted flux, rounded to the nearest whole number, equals 7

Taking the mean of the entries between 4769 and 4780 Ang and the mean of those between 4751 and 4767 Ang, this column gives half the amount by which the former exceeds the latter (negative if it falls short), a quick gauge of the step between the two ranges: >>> 0.11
